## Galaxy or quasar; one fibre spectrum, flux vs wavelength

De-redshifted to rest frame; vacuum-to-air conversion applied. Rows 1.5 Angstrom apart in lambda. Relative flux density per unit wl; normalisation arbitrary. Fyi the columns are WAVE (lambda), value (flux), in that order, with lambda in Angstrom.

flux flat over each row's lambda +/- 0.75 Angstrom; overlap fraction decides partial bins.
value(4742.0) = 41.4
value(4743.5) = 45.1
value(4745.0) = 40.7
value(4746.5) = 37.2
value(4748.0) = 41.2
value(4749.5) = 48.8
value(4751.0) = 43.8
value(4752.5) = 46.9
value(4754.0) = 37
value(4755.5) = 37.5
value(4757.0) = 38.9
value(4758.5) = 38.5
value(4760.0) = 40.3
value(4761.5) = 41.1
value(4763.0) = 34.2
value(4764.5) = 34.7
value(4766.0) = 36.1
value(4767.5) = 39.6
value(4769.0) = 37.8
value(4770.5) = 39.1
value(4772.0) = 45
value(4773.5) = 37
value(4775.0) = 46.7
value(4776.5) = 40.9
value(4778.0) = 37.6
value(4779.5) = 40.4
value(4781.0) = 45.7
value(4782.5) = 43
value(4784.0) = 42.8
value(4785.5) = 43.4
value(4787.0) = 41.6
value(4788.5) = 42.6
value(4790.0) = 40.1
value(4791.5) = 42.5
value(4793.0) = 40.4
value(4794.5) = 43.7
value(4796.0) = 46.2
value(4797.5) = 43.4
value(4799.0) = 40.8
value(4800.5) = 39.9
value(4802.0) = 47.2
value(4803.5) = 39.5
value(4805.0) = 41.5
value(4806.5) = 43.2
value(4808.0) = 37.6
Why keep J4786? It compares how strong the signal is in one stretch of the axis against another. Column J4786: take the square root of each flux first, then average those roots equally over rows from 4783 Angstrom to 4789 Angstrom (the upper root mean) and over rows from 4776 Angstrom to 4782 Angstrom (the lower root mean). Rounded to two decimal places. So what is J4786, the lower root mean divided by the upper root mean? 0.98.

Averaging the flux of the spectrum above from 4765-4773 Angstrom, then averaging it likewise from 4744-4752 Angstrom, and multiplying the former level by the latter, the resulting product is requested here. 1673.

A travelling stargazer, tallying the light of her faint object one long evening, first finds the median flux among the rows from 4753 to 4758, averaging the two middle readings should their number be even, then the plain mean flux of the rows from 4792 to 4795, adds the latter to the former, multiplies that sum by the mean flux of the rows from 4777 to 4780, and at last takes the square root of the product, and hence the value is 55.7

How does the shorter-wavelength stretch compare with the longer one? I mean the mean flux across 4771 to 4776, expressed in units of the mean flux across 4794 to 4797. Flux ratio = 0.95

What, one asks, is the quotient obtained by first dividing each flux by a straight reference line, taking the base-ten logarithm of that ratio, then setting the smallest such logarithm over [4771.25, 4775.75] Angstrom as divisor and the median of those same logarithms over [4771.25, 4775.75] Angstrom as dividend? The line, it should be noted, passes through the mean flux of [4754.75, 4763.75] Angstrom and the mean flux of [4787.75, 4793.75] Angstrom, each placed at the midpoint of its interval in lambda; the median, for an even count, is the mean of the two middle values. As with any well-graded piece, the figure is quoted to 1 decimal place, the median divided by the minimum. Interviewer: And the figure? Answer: -1.8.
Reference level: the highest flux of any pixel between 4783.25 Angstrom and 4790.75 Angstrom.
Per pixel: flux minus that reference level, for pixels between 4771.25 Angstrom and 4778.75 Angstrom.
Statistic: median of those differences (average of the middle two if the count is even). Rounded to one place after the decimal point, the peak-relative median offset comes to -2.5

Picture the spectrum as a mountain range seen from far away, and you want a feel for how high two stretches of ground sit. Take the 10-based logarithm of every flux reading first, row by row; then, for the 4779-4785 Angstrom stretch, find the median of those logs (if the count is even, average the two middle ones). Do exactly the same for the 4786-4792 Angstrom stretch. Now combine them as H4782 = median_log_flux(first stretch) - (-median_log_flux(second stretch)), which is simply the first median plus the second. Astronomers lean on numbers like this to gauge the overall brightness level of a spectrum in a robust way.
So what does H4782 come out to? 3.26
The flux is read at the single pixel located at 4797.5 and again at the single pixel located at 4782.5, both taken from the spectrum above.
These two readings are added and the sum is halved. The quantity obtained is 43.2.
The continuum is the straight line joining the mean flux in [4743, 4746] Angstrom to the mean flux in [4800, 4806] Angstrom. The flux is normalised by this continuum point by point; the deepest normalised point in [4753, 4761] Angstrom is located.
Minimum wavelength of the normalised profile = 4754.0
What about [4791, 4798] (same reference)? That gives 4793.0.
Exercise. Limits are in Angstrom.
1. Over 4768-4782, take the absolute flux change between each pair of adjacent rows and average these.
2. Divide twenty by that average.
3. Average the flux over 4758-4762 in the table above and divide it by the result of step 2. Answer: 11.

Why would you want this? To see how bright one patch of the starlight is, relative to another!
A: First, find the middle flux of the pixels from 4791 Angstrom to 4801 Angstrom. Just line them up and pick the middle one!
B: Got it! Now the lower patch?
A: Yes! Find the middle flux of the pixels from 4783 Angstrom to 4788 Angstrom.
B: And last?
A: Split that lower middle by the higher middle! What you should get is 1.01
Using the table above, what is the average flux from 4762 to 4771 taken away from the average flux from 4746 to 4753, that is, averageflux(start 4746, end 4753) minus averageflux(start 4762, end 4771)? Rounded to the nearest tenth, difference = 6.7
